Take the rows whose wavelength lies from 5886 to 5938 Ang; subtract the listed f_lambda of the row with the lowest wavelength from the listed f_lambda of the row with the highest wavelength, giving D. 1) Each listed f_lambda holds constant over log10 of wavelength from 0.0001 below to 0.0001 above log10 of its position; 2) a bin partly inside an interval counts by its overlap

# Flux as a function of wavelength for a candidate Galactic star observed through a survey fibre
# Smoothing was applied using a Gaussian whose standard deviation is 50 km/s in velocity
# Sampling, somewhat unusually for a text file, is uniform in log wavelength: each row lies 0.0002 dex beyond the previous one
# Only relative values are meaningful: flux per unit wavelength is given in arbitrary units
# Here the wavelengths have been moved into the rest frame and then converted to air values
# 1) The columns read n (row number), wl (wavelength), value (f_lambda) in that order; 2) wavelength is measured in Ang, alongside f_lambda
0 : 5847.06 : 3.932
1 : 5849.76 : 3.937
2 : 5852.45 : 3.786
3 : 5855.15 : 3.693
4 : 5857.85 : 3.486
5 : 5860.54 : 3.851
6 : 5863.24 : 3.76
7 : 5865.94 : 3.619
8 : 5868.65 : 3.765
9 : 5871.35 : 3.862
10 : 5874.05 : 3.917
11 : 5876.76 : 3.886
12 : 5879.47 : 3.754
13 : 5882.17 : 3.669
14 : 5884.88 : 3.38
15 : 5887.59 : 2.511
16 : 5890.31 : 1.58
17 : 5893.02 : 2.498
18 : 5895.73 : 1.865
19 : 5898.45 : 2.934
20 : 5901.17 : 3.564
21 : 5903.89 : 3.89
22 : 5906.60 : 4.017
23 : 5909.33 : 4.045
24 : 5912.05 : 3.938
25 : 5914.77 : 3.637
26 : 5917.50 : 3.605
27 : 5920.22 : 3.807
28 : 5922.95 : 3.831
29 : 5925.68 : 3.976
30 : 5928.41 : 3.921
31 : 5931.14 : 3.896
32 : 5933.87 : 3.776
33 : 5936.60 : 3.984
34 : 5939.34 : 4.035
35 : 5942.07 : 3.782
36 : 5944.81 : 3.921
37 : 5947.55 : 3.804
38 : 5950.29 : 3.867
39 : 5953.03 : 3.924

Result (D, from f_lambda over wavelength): 1.5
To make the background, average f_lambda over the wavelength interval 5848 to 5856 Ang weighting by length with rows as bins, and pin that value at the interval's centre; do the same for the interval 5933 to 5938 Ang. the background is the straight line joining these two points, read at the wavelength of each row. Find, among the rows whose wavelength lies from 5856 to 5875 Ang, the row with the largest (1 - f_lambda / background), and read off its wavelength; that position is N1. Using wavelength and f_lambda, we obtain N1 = 5857.85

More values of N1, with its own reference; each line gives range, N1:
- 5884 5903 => 5890.31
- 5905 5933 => 5917.50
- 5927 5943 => 5942.07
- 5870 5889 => 5887.59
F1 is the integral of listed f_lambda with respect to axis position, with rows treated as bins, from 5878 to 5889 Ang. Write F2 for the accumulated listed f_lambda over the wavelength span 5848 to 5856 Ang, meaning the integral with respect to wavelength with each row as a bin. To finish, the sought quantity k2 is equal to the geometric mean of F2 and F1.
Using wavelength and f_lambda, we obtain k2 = 33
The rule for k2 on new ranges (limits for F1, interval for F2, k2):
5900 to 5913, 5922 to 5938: 56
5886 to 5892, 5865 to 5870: 15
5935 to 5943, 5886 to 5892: 20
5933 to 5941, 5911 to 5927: 44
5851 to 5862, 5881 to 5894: 38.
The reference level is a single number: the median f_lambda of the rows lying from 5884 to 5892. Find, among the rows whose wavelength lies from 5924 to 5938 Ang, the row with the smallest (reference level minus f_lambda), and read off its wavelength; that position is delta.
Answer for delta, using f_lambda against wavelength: 5936.60 Ang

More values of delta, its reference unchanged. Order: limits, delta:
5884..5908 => 5906.60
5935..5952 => 5939.34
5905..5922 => 5909.33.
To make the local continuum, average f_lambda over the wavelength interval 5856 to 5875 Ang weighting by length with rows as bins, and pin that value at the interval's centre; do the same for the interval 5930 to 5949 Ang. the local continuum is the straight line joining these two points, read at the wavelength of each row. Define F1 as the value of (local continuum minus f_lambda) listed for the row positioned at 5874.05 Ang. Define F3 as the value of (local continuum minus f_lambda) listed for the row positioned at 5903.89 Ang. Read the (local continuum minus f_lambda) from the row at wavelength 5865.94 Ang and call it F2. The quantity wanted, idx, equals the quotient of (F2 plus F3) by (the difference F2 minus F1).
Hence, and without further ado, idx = 0.2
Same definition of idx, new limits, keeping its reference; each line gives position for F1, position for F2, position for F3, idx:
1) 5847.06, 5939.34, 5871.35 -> -3.7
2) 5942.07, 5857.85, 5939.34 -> 0.7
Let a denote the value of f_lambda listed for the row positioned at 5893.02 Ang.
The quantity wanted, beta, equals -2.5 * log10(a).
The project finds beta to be -0.99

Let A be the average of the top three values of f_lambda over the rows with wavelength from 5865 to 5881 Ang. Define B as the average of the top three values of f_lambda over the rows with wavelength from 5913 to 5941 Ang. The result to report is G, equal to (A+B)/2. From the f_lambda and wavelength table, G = 3.94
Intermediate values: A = 3.89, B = 4.00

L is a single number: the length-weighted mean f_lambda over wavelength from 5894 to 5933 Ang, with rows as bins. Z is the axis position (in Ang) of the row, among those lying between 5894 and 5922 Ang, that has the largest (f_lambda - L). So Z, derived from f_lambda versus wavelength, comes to 5909.33 Ang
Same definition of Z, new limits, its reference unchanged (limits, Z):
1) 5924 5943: 5939.34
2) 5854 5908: 5906.60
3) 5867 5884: 5874.05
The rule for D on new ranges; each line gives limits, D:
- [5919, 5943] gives 0.0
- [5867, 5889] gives -1.3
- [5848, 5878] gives -0.1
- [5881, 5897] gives -1.8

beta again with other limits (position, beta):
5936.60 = -1.50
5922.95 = -1.46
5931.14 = -1.48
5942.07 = -1.44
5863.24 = -1.44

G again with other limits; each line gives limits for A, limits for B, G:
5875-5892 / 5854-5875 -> 3.82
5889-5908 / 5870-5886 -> 3.86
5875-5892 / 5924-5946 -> 3.88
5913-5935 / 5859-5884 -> 3.91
